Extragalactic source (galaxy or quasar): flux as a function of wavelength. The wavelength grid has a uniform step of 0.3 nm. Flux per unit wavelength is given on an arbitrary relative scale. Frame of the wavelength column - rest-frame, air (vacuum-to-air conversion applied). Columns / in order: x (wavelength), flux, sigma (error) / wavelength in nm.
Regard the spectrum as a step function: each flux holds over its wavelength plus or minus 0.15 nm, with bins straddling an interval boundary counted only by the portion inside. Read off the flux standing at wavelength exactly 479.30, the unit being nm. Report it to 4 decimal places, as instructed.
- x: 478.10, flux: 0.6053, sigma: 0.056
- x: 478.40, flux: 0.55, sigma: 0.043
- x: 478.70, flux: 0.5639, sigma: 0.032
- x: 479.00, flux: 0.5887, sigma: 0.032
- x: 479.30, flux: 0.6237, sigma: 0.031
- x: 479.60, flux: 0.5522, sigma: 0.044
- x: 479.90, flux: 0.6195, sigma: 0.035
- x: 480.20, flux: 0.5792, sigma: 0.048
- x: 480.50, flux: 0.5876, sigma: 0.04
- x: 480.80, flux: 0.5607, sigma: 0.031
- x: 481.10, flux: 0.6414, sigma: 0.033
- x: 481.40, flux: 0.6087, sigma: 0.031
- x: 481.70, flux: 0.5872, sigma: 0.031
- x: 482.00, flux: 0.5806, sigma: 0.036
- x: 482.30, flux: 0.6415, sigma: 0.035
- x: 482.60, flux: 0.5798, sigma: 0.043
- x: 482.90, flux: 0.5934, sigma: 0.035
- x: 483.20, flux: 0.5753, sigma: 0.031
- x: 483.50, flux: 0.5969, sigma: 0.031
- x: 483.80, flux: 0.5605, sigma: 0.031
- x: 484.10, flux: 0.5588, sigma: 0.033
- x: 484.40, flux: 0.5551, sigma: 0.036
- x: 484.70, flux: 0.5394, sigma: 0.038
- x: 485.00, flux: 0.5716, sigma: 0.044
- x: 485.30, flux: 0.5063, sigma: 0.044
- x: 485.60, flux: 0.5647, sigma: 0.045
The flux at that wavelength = 0.6237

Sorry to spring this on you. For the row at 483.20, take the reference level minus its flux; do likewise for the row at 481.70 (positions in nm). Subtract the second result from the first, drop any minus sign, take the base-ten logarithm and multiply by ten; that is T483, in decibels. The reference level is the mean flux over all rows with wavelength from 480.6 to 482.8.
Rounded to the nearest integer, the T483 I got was -19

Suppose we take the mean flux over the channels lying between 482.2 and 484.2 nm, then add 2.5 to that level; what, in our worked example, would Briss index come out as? 3.09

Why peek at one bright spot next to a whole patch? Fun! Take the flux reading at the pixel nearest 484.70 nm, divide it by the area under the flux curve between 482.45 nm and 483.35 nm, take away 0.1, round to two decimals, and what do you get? 0.93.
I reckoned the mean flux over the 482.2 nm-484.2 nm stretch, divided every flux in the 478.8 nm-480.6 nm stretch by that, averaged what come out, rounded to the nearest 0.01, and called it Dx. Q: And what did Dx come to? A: 1.01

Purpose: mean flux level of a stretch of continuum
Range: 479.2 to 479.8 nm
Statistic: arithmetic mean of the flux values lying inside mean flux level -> 0.588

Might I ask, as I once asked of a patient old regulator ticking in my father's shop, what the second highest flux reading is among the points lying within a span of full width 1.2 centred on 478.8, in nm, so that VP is 0.5887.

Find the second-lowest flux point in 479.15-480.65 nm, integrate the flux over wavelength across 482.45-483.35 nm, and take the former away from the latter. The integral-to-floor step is -0.1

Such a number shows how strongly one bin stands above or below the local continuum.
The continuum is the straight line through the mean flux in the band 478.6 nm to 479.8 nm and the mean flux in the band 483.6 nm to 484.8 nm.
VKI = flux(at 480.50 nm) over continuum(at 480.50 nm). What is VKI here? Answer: 1.02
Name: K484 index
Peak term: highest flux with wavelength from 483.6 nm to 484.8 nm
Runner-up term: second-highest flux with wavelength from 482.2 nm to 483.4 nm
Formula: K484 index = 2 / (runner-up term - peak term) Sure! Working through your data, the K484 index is 61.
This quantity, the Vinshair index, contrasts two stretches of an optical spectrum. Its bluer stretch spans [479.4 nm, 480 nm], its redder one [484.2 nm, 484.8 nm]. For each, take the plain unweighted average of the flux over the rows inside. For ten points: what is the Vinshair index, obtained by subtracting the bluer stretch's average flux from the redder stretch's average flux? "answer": -0.04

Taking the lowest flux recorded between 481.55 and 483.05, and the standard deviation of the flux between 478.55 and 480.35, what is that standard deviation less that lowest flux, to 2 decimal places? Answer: -0.55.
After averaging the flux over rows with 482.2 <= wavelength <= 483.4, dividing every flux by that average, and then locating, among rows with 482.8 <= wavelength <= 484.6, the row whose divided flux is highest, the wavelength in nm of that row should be 483.50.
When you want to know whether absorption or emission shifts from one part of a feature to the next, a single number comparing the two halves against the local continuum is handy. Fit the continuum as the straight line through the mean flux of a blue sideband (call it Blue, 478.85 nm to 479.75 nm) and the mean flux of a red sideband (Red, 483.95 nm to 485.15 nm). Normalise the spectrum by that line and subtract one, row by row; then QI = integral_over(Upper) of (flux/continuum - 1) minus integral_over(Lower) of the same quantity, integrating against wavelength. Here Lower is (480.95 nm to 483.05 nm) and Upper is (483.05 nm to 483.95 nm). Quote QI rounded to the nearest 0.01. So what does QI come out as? -0.10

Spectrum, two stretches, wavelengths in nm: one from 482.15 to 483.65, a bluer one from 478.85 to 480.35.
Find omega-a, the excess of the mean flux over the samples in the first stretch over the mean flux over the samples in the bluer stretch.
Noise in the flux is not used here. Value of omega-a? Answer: 0.00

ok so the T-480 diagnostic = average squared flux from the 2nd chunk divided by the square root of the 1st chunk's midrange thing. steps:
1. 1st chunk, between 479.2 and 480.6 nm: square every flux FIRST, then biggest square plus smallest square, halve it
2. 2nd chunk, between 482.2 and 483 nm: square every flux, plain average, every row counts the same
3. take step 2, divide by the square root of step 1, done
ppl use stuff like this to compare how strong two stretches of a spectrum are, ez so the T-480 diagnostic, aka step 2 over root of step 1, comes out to 0.62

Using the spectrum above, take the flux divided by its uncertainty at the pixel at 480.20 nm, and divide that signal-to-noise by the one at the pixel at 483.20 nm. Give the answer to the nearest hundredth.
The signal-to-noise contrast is 0.65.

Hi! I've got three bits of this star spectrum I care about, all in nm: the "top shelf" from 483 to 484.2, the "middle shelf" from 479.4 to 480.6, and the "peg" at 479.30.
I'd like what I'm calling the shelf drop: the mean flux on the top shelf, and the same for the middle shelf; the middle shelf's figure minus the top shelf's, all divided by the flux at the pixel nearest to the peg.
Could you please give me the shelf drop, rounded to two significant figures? 0.019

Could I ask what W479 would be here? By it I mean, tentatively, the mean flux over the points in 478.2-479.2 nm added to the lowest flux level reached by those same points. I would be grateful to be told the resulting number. 1.12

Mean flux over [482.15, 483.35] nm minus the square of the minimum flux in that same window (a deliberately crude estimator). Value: 0.267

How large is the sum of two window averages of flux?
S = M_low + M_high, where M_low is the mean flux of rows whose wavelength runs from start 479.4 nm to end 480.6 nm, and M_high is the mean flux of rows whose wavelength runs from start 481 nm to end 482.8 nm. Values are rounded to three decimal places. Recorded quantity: 1.191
